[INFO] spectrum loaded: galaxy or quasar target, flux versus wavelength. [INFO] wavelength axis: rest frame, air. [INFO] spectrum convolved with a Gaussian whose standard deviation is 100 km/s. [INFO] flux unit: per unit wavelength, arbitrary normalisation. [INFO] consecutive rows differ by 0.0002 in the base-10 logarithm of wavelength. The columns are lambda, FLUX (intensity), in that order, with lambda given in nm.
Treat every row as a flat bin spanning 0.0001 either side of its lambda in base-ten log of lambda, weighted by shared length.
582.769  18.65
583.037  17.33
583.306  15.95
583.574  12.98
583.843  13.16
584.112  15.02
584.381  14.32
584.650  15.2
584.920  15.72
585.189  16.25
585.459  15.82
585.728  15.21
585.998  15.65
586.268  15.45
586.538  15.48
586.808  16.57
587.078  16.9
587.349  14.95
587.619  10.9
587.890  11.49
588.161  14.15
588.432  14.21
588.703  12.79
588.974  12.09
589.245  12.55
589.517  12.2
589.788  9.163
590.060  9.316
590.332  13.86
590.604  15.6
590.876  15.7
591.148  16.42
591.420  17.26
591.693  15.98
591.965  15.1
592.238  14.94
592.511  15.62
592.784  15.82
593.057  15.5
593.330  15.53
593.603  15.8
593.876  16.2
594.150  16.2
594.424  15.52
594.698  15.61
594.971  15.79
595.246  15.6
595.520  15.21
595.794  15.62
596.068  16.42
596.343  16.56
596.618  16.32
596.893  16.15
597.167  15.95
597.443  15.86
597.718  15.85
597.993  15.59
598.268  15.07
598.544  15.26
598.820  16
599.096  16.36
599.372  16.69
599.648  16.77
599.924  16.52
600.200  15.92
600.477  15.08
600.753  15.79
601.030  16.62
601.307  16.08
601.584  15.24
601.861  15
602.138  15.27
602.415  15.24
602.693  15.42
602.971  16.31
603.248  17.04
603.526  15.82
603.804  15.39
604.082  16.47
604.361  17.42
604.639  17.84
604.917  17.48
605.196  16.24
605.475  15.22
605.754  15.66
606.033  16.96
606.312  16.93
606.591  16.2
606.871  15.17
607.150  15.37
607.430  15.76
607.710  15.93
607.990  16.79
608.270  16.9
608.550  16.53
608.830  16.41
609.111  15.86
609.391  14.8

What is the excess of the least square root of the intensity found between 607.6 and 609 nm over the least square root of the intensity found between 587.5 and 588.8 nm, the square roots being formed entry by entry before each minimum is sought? 0.69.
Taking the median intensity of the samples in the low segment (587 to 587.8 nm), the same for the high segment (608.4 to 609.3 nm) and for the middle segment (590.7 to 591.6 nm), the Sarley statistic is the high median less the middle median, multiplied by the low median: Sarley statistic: 0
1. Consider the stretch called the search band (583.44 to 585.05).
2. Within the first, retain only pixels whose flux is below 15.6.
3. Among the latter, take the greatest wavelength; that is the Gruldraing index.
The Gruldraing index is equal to 584.650 nm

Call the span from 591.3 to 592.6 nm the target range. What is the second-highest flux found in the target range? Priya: 15.98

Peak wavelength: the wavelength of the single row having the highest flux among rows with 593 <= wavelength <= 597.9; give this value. 596.343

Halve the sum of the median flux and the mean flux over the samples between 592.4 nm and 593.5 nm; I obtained 15.6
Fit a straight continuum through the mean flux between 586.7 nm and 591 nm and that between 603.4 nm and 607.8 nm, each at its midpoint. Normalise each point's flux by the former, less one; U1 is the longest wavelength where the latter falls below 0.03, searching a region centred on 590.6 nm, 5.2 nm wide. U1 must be 590.332 nm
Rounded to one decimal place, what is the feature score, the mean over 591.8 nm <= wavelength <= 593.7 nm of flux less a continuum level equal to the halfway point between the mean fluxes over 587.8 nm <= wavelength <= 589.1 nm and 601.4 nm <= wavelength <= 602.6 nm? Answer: 1.4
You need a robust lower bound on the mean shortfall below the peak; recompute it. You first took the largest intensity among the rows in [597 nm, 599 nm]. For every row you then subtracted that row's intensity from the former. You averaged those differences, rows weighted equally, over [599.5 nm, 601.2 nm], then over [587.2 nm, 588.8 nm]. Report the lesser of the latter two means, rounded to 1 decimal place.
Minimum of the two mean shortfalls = -0.1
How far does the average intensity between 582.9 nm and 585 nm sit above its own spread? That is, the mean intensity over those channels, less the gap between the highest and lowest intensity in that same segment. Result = 10.6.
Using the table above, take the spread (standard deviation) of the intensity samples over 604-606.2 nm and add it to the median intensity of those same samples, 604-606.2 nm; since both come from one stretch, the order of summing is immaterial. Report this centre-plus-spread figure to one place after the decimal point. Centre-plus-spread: 17.6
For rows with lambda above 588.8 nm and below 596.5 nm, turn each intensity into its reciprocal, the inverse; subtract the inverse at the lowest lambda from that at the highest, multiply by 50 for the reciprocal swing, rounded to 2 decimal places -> -1.12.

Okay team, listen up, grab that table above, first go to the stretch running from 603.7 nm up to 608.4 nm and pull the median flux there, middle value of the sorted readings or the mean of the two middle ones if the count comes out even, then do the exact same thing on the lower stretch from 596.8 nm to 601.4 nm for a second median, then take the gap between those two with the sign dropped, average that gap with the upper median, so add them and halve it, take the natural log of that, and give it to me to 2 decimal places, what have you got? 2.11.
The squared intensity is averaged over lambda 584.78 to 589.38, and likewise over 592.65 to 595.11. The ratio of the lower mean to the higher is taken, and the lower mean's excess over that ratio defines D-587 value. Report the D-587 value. 212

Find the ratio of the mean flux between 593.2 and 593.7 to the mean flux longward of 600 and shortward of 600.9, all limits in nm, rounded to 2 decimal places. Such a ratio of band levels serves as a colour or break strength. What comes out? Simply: 1.00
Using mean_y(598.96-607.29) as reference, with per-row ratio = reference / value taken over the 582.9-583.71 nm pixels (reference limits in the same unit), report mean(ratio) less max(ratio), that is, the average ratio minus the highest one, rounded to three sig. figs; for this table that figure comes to -0.181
